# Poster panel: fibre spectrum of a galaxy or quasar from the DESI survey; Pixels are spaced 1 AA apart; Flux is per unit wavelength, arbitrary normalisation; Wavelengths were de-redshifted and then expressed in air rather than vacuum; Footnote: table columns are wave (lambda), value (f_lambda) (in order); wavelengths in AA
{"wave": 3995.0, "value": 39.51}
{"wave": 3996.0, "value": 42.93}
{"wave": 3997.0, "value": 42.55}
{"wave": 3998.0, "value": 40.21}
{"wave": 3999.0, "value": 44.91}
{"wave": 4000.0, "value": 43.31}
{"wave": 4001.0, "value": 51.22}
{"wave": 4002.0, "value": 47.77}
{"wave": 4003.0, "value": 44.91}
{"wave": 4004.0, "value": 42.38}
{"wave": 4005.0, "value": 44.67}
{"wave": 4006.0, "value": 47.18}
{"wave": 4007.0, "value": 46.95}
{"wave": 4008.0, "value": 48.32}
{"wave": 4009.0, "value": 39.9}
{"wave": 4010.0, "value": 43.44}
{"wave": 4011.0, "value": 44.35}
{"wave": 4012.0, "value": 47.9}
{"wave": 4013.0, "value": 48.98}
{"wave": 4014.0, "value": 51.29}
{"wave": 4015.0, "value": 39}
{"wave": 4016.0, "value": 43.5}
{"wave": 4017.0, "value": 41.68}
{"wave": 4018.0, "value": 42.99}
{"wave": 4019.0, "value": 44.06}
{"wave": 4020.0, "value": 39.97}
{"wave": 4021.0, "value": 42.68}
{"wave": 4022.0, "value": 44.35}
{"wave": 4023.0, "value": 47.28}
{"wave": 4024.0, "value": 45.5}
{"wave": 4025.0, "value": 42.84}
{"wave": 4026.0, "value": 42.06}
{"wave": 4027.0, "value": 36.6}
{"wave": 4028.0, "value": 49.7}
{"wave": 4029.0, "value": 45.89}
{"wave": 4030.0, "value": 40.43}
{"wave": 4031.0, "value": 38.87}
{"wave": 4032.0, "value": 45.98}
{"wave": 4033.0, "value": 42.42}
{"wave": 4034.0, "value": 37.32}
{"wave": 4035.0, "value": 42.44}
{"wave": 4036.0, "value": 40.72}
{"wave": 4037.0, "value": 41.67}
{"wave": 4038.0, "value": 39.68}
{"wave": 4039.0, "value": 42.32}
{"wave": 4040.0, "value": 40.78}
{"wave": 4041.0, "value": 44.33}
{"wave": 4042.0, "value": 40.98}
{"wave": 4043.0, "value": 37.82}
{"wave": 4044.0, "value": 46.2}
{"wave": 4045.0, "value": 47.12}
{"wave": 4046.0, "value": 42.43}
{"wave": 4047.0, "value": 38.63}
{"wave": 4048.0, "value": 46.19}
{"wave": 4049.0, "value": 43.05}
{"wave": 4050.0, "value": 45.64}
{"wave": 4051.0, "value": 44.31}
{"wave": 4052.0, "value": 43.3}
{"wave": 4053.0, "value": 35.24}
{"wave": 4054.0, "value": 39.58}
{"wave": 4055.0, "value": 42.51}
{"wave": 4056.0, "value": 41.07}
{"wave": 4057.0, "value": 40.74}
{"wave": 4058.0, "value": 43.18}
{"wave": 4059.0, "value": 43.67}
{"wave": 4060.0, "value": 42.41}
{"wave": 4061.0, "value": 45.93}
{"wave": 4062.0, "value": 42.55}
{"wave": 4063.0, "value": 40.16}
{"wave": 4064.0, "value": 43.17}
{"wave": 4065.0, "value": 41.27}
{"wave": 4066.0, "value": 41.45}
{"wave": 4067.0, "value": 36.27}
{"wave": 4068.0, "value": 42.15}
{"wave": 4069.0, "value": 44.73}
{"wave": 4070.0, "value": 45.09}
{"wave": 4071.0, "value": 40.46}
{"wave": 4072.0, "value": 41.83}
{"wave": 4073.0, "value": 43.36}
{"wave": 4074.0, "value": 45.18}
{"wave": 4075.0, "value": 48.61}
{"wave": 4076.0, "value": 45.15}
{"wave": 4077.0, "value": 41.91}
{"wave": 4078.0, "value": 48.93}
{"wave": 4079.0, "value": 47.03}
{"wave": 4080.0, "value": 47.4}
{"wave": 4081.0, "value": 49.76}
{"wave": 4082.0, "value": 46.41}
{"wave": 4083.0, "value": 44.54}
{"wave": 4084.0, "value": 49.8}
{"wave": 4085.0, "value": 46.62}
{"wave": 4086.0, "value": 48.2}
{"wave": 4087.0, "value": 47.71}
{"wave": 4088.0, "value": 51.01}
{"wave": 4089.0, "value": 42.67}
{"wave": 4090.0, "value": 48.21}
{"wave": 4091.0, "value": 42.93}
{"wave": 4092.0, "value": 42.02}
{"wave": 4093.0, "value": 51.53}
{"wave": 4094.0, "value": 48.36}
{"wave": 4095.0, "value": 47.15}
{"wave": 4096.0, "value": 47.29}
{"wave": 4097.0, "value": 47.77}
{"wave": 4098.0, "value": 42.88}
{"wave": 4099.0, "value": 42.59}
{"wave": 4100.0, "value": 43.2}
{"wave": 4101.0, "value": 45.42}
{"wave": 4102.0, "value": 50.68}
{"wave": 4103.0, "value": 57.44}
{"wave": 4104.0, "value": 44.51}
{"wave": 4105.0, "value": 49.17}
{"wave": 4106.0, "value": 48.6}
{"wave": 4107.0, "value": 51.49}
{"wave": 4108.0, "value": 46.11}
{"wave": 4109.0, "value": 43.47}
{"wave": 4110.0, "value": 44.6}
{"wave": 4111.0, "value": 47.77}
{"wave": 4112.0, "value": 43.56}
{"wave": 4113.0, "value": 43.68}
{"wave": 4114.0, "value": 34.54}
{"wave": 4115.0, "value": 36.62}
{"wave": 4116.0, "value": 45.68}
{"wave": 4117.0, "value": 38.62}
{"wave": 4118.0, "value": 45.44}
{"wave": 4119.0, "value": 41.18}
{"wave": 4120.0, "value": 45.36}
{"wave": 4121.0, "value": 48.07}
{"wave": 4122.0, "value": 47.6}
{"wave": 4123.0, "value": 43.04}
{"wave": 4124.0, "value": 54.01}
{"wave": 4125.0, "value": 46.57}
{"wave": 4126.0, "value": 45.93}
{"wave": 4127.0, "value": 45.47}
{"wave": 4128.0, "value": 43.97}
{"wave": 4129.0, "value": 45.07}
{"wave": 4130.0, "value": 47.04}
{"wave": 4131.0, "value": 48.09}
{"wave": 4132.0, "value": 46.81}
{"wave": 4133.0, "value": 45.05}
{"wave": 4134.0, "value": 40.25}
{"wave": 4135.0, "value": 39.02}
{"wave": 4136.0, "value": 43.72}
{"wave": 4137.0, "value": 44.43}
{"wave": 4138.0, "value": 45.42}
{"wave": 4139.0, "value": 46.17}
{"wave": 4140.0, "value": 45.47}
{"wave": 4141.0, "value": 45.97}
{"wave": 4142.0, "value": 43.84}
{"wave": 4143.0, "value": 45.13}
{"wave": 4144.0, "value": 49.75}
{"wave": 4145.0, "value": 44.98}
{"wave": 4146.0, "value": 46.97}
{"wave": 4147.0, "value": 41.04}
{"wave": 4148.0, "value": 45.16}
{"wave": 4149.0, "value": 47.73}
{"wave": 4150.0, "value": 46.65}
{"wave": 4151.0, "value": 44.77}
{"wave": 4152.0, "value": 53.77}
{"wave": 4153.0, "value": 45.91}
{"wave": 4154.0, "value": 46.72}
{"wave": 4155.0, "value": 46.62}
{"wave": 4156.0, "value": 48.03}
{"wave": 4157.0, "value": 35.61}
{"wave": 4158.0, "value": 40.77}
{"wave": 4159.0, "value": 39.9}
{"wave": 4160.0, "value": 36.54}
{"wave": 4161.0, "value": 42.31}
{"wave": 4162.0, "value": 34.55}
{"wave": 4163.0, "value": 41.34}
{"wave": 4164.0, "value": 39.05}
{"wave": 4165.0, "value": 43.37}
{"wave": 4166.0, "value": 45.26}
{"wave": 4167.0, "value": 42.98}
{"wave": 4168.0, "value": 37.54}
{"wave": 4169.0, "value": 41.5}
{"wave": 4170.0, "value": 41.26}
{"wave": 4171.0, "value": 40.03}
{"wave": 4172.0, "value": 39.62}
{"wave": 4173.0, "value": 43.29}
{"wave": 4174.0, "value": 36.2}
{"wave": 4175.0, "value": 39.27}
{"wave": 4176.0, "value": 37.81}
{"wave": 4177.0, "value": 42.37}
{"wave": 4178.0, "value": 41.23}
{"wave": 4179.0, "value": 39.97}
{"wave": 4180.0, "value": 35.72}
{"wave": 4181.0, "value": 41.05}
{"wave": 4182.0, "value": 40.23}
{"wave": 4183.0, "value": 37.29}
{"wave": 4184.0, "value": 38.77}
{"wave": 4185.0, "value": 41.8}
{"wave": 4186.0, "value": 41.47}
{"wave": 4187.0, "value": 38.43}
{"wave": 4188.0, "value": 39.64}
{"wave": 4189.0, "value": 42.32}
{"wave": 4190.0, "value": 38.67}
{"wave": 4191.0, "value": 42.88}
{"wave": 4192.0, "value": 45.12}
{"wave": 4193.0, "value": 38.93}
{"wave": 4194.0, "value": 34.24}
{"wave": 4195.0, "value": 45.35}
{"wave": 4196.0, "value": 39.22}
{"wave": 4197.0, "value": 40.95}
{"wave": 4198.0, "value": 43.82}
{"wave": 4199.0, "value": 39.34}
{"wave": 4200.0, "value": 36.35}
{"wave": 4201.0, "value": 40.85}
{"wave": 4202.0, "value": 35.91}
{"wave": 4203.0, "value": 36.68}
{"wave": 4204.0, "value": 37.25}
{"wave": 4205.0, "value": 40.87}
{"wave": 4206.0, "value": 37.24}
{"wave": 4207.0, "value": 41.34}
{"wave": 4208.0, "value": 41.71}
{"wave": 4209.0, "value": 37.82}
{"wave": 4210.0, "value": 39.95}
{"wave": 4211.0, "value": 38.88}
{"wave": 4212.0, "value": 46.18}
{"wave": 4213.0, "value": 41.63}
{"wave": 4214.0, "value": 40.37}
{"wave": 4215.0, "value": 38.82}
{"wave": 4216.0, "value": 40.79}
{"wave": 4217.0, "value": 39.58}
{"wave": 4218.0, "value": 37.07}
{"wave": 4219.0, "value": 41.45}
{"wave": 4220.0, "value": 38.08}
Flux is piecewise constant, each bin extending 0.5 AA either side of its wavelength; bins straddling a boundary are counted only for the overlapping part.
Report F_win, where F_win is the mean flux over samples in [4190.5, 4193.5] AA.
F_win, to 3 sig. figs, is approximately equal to 42.3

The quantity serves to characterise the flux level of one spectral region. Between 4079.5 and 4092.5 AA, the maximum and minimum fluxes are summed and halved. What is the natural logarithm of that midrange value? 3.84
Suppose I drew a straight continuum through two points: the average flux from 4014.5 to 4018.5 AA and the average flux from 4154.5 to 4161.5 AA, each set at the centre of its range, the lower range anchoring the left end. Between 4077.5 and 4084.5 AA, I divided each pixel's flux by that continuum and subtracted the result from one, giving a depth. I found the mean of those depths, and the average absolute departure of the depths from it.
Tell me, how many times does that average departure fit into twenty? 539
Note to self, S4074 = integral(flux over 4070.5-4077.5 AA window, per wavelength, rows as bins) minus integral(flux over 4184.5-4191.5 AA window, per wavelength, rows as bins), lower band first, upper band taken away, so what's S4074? 21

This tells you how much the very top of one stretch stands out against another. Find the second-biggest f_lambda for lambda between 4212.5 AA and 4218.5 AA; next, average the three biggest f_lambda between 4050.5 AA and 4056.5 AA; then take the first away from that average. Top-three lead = 2.6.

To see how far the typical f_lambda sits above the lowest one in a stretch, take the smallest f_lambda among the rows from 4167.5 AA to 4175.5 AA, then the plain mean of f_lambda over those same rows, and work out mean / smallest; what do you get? 1.10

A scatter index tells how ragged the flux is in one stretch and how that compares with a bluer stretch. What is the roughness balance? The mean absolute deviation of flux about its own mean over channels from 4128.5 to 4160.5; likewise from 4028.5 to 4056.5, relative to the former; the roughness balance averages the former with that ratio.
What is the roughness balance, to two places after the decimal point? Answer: 1.78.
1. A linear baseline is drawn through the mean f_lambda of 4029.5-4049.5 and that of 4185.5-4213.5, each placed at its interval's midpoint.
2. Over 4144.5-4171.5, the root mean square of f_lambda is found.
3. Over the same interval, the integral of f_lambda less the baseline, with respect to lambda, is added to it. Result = 108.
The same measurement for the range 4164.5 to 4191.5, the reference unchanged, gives 41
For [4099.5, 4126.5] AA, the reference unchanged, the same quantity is 168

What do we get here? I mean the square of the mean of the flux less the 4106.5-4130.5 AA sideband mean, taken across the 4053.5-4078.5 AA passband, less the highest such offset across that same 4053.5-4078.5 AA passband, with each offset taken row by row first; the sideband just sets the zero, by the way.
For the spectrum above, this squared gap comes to 37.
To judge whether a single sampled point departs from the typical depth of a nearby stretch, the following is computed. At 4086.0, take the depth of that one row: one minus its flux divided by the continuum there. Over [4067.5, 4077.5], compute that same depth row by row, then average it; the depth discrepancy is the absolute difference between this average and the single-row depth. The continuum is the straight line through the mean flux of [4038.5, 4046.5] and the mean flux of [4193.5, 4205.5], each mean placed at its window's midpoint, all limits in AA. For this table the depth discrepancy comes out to 0.11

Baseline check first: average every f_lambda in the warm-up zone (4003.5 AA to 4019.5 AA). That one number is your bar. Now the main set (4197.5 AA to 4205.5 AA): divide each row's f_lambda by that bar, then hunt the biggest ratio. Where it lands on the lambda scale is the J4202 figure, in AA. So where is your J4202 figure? 4198.0 AA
